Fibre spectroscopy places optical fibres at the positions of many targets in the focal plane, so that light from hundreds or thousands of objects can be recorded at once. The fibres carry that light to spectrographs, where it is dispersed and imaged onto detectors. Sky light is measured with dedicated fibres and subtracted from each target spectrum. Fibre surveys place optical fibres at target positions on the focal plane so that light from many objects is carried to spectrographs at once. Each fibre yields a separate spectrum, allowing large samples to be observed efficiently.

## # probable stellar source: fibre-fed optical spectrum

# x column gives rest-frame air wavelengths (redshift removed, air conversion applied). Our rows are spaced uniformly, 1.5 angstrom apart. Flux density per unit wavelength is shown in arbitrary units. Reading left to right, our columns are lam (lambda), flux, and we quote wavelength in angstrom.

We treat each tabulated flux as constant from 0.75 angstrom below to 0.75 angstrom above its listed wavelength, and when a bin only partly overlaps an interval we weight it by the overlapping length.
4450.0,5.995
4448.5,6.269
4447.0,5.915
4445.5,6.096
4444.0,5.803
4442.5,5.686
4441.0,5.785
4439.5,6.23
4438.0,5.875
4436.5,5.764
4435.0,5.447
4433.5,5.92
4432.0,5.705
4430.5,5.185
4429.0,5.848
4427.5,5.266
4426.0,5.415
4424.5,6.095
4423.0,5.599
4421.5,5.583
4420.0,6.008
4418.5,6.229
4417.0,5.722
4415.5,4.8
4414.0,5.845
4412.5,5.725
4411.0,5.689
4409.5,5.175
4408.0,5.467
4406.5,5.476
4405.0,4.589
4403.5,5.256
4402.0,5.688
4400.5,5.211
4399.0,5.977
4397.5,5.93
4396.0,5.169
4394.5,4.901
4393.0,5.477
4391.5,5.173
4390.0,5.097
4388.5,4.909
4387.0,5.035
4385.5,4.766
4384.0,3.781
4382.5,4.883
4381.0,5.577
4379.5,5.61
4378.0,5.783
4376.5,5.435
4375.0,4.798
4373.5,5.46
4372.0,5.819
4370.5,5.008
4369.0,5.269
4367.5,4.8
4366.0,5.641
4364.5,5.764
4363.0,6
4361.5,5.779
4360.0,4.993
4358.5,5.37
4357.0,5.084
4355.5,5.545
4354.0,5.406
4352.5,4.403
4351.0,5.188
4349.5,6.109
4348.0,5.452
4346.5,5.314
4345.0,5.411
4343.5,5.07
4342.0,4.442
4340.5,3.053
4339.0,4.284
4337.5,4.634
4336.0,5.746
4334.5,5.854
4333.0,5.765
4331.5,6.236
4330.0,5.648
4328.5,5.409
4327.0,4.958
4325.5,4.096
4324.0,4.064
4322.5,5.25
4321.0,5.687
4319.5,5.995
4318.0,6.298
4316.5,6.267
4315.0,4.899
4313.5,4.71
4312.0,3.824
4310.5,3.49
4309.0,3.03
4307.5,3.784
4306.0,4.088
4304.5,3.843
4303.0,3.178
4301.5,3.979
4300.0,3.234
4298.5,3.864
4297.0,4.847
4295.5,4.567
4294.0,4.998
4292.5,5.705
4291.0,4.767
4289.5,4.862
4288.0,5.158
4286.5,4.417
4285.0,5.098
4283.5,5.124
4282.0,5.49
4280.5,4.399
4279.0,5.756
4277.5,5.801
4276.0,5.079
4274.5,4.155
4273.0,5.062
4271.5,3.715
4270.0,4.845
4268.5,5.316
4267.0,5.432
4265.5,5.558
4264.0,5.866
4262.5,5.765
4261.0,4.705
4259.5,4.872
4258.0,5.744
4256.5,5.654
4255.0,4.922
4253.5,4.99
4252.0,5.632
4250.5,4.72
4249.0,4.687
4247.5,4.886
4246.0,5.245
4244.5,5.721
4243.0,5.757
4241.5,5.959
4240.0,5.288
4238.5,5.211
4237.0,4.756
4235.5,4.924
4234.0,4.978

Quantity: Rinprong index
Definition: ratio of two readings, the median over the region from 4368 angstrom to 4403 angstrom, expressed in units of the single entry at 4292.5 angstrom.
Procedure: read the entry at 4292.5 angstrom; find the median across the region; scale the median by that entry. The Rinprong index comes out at 0.91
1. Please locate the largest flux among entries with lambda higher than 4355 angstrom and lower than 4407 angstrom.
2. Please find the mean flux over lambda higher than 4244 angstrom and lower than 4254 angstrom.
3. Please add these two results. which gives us 11.1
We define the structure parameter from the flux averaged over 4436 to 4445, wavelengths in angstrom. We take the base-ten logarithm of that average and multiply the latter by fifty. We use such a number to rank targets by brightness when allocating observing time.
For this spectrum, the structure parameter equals 38.4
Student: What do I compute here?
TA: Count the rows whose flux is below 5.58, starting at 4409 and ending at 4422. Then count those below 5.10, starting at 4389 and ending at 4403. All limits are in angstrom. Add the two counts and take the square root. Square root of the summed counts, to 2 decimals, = 2.00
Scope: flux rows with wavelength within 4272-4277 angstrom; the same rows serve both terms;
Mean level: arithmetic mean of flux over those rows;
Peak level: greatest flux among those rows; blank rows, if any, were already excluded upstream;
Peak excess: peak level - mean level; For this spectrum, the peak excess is 0.31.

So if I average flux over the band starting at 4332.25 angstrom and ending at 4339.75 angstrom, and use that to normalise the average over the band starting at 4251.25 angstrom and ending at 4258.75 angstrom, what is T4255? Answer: 1.03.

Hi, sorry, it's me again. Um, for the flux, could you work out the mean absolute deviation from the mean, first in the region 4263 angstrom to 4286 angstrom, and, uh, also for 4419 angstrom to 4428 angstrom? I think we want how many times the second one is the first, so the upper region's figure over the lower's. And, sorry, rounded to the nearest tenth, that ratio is 0.6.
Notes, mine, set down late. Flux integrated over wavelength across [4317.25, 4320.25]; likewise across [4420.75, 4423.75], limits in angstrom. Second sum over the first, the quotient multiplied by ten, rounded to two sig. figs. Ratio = 9.1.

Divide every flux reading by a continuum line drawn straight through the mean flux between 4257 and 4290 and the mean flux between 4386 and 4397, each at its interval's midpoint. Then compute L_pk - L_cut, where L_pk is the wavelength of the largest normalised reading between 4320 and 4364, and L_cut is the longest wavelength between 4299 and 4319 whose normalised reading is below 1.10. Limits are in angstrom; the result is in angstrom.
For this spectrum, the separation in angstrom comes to 16.5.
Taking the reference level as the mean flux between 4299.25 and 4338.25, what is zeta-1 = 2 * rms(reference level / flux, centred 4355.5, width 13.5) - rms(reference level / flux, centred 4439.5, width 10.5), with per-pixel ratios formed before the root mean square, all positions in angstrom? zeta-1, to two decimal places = 0.99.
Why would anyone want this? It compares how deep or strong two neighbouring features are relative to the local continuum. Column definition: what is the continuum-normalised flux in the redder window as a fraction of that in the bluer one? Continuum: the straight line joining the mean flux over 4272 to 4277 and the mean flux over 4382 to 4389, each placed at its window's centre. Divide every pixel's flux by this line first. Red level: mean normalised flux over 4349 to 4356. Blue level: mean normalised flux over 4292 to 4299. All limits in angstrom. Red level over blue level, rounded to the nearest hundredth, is 1.12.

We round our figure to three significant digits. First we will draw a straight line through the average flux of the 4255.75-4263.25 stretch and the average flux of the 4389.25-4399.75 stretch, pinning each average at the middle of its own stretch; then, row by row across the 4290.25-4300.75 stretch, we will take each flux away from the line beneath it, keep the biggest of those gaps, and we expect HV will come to 2.13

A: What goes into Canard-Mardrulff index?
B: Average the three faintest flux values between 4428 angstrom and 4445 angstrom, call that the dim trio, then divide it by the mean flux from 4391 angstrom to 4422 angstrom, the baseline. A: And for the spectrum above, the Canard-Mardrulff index 0.99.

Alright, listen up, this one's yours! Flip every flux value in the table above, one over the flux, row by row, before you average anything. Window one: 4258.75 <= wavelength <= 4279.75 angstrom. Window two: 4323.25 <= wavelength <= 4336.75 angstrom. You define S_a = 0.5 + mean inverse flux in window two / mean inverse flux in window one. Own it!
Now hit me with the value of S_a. 1.47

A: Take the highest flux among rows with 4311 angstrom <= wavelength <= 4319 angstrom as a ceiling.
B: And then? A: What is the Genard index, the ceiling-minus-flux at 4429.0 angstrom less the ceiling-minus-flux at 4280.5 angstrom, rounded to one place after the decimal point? -1.4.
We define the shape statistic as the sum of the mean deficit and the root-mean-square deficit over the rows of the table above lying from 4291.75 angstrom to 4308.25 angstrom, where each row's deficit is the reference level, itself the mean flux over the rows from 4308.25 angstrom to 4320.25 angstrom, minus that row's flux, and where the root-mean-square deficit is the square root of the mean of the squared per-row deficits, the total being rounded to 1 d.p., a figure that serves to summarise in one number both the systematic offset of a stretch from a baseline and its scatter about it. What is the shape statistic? 1.6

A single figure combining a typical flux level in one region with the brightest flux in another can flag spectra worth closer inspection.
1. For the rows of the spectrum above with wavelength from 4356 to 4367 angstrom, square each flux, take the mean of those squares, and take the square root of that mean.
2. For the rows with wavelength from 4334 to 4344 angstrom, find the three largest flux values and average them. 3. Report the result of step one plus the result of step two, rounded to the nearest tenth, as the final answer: 11.1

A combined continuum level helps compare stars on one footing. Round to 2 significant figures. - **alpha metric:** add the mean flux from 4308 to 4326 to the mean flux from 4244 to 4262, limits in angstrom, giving 9.9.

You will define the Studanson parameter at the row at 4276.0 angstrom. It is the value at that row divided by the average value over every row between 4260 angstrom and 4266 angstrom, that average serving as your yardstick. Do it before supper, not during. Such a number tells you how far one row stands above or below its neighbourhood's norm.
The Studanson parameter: 0.93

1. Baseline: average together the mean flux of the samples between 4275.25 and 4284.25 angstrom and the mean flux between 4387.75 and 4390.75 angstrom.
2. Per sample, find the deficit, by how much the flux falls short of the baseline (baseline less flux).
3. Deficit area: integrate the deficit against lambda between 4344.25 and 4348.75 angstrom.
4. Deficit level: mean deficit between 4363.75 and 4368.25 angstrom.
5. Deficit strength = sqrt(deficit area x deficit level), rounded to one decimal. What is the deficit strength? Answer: 0.5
